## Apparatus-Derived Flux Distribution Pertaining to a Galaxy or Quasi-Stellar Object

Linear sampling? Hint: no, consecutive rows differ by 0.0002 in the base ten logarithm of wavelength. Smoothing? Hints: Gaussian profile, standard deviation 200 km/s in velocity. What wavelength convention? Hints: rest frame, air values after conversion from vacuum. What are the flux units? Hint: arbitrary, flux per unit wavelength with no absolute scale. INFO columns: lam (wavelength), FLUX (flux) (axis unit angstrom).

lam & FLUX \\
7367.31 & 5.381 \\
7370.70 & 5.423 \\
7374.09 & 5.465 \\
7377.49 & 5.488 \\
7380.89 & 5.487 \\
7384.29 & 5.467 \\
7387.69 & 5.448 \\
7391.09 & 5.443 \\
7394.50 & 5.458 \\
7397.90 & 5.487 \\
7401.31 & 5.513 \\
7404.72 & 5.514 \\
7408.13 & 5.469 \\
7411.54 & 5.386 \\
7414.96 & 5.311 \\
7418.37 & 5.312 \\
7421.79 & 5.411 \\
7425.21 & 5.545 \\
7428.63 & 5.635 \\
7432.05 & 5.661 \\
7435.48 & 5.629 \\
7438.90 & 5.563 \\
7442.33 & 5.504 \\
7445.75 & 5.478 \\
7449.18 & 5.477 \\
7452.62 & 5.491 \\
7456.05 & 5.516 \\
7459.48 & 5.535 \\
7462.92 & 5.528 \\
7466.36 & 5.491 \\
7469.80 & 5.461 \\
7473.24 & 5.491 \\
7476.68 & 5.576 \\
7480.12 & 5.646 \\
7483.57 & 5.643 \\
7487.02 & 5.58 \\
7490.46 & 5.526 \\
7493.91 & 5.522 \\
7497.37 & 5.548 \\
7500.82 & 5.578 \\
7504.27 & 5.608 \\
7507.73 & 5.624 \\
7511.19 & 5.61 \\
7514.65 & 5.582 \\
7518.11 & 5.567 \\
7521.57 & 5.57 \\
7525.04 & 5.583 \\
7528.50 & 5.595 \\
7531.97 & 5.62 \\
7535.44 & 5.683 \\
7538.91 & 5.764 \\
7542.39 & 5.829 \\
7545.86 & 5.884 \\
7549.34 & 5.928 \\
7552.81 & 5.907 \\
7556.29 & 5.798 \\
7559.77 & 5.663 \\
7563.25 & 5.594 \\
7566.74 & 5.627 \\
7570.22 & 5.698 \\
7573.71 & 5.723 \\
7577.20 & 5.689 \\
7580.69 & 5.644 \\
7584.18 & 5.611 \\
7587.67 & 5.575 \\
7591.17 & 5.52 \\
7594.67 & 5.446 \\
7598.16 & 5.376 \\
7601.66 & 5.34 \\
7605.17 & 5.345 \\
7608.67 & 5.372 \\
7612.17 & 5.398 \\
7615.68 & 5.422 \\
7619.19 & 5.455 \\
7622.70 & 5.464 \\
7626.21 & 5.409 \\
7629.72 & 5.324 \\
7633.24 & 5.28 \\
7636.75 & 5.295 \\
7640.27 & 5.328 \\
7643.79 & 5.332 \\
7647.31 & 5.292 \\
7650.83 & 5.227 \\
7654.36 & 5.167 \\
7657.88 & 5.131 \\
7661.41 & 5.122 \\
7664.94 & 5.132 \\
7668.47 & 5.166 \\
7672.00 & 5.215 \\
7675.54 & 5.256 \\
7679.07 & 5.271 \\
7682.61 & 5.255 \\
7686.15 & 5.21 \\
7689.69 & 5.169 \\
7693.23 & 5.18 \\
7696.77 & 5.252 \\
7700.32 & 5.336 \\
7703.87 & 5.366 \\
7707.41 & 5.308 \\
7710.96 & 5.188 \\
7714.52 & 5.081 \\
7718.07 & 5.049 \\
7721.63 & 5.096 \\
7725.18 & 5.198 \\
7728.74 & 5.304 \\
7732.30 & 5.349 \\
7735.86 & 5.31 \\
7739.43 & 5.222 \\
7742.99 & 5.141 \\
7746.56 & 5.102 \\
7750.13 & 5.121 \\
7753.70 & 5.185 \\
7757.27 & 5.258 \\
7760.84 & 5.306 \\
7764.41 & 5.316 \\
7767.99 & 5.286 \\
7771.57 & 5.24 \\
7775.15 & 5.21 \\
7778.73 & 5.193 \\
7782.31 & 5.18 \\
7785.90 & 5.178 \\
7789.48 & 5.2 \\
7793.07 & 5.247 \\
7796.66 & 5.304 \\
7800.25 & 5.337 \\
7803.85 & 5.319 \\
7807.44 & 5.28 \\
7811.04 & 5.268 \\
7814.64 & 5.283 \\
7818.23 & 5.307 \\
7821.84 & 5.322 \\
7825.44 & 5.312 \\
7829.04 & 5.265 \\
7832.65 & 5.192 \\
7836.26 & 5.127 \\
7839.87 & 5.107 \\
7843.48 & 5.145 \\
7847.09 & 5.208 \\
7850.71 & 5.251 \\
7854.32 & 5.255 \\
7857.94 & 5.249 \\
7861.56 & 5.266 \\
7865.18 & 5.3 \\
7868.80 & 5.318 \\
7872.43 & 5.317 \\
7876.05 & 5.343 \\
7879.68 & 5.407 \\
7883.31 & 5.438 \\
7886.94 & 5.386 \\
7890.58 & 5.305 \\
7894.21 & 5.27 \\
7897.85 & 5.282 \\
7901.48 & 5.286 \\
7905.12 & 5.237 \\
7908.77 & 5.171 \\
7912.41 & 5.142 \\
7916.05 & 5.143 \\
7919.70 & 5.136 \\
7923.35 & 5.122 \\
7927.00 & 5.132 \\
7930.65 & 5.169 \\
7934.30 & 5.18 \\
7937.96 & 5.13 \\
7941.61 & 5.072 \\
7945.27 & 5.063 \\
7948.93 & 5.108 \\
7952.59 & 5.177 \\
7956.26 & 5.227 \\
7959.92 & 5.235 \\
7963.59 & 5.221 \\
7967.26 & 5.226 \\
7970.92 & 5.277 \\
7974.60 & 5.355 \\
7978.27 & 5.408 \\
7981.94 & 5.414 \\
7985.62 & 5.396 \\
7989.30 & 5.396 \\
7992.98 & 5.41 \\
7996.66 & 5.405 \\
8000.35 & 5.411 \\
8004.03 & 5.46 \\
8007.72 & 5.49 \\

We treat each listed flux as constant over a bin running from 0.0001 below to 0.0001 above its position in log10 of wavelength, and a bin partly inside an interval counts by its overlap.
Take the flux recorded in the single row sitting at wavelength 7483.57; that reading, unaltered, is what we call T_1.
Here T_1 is 5.643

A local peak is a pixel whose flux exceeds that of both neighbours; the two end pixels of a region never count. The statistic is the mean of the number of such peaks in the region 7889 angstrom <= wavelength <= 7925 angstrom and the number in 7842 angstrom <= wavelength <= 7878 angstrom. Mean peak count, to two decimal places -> 2.00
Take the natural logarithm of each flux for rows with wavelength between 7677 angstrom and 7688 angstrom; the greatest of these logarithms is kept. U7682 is 1.66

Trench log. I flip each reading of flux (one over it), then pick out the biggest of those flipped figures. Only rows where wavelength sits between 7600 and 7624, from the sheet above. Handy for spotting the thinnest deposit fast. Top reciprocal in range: 0.187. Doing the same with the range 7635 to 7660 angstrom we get 0.195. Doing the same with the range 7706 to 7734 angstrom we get 0.198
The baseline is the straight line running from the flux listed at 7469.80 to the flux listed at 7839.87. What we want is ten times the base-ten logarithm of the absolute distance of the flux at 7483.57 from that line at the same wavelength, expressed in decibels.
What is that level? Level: -7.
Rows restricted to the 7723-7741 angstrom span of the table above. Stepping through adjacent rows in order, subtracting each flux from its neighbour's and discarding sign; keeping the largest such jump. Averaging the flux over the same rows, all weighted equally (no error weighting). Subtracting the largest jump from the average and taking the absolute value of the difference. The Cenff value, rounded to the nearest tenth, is 5.2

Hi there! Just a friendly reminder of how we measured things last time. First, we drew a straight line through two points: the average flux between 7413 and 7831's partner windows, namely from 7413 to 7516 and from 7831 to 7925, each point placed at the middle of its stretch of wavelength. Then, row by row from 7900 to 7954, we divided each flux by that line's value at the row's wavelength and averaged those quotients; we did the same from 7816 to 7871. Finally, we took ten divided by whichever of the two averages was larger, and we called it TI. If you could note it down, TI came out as 10.05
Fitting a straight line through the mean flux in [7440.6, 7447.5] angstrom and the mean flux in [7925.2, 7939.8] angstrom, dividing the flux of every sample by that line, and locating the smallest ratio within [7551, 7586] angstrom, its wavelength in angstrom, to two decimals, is 7563.25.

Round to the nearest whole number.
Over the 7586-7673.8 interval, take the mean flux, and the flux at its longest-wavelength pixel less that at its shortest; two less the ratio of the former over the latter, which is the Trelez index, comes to 17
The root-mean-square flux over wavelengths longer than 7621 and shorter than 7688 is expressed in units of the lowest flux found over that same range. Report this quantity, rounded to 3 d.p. 1.026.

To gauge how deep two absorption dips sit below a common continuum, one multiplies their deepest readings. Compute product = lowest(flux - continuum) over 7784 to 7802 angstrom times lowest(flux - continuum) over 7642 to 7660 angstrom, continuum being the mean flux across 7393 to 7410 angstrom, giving 0.11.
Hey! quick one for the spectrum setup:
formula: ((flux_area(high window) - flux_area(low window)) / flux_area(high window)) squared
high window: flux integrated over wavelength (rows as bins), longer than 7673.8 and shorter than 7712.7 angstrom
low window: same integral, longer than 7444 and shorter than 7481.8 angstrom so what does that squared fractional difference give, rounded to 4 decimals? 0.0004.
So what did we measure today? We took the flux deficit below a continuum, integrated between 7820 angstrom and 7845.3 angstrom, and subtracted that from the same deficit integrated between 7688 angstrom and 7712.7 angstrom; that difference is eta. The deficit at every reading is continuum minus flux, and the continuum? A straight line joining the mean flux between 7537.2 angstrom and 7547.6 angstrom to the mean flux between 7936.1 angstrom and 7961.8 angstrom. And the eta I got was 4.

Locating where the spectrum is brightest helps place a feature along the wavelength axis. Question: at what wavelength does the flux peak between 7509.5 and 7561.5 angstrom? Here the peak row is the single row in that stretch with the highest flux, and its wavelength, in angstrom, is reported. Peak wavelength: 7549.34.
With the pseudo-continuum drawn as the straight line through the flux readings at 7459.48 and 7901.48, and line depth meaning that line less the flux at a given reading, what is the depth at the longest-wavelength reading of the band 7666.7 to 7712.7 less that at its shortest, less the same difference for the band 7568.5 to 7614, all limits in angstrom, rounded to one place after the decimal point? -0.3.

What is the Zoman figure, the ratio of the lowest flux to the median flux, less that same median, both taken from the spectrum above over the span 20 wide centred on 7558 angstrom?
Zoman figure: -4.75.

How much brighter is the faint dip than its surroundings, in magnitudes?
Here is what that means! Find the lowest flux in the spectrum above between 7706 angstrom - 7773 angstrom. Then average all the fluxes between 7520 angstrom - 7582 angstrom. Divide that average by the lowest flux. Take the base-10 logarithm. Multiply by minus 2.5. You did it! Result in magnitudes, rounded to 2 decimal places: -0.13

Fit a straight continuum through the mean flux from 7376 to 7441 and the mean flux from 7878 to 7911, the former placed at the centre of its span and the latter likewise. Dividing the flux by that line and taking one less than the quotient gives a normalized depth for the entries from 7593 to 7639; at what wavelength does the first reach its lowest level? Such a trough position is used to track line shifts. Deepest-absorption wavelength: 7633.24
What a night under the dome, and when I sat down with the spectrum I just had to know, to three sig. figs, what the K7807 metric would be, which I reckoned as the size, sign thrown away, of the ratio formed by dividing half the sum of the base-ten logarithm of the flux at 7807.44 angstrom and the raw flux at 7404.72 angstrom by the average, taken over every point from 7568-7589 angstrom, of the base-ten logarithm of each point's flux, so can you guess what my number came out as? 4.14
